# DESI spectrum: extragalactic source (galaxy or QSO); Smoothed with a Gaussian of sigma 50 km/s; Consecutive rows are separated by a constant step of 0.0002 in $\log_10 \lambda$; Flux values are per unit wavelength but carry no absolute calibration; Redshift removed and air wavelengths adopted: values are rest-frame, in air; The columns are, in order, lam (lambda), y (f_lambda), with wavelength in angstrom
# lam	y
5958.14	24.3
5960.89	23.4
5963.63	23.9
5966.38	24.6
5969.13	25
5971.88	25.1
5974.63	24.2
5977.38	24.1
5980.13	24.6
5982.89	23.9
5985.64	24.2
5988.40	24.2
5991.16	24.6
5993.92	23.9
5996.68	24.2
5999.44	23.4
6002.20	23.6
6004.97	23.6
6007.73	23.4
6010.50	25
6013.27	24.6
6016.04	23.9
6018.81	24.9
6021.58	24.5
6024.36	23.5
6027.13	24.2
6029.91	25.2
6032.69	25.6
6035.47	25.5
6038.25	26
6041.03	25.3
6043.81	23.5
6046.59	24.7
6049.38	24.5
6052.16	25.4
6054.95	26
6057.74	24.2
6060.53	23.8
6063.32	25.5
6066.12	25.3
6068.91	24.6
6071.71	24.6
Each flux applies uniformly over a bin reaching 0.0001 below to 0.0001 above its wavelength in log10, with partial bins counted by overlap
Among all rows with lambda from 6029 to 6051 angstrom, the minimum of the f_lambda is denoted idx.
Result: 23.5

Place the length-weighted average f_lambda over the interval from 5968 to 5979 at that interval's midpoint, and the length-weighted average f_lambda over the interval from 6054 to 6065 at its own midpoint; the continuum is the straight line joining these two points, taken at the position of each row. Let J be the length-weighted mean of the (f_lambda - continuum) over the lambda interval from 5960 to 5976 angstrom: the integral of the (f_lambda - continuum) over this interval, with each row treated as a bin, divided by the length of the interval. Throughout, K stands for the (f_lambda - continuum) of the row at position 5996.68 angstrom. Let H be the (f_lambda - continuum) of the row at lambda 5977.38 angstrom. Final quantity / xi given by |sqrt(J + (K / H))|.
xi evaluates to 0.84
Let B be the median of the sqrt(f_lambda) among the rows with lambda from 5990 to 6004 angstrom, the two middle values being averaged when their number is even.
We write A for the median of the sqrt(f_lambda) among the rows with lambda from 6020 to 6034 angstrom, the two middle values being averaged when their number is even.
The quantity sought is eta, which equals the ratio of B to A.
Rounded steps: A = 4.95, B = 4.89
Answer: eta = 0.99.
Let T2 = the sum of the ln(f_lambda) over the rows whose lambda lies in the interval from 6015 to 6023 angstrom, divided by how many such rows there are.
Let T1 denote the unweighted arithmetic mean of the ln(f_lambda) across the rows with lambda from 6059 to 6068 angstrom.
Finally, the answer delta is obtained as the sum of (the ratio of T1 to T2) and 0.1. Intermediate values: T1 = 3.21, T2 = 3.196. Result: 1.11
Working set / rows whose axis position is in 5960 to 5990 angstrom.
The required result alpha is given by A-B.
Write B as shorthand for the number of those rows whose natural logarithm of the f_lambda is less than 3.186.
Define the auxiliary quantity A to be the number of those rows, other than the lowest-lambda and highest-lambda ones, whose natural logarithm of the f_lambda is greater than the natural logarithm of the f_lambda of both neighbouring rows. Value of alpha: -2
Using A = 2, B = 4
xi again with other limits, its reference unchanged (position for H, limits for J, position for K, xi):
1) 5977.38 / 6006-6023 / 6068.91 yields 0.38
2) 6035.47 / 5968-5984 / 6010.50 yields 0.53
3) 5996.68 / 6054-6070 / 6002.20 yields 1.54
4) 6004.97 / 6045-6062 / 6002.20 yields 0.97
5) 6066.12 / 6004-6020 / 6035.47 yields 1.07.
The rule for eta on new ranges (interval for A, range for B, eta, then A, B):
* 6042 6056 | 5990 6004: 0.98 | 4.97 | 4.89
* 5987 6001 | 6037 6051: 1.01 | 4.92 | 4.97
